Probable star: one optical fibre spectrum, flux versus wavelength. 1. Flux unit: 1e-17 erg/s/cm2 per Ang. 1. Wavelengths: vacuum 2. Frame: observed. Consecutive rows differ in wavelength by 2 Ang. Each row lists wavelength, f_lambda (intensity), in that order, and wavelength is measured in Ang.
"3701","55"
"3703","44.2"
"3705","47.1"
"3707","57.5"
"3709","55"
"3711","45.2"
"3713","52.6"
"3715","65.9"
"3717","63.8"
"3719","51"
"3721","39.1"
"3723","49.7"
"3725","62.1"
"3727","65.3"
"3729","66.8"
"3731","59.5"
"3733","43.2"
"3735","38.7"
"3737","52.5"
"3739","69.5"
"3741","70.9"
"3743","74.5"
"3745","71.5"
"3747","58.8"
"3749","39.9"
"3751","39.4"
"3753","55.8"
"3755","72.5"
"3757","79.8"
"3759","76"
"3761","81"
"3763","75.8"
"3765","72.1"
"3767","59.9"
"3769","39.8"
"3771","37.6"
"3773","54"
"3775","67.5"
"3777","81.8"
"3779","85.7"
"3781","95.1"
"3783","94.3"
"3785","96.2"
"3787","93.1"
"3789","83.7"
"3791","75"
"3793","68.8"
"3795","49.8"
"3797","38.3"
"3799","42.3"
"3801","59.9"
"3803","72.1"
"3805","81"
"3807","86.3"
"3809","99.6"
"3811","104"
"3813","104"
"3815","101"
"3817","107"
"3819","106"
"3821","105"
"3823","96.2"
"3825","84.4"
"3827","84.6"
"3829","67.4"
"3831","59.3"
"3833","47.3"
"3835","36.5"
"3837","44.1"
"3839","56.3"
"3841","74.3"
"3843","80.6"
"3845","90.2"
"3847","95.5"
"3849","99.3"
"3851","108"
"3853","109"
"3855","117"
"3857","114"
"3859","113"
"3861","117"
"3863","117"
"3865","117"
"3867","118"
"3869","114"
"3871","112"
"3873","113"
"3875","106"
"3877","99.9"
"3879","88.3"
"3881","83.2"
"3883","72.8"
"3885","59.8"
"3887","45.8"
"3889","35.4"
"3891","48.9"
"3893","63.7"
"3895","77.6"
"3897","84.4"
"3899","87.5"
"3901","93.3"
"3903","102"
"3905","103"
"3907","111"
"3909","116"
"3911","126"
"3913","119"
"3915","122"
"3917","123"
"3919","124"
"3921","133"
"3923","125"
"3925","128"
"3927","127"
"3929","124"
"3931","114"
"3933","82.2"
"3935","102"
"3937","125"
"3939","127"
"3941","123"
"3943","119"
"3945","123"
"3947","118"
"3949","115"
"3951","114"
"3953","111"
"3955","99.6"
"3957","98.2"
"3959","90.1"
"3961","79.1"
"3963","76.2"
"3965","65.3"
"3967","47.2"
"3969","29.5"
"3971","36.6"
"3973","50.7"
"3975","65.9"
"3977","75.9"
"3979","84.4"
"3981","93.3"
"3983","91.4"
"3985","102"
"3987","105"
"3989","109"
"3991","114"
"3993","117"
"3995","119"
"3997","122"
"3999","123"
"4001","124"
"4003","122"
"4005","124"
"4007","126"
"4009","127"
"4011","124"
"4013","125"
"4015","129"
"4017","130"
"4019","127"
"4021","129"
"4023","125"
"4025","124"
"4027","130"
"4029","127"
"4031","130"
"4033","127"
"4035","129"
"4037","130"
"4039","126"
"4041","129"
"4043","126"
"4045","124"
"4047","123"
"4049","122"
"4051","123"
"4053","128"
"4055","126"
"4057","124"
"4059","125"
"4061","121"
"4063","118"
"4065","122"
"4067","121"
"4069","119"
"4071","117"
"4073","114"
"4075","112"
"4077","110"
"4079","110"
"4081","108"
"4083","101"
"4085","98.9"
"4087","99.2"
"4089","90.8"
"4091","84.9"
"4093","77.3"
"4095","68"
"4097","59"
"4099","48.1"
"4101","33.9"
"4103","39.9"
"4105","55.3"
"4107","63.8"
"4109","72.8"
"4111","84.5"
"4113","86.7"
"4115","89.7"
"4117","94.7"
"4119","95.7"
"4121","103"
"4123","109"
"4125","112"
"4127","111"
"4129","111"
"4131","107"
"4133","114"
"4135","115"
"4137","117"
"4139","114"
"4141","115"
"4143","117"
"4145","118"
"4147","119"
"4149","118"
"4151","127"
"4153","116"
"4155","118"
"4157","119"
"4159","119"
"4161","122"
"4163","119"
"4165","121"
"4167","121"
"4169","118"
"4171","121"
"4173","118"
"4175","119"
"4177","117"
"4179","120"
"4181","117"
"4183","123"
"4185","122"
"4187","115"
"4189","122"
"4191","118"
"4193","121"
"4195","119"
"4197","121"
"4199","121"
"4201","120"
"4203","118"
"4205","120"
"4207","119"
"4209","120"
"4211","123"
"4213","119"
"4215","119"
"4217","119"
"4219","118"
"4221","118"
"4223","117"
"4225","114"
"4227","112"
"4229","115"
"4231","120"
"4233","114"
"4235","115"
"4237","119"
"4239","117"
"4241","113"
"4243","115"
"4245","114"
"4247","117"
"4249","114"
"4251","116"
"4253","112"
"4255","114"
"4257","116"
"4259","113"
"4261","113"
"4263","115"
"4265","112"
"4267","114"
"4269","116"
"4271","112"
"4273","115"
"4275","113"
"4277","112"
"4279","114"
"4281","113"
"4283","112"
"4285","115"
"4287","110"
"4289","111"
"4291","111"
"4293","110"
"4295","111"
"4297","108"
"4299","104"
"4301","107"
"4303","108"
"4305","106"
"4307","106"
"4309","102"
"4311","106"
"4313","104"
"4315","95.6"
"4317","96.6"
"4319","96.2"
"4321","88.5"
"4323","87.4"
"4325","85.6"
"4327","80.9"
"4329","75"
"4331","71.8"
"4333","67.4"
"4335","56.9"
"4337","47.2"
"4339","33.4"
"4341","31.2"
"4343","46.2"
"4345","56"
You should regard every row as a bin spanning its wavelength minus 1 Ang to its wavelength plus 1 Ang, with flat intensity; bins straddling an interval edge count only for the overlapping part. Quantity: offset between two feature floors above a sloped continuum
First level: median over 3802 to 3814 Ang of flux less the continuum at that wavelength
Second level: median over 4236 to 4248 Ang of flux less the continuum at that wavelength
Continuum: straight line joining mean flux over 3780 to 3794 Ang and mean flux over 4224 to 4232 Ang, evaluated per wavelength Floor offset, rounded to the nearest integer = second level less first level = -5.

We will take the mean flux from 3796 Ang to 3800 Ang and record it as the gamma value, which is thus 40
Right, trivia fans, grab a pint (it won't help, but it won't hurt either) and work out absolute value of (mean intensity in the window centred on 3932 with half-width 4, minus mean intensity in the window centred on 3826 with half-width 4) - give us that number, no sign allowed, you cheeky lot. 22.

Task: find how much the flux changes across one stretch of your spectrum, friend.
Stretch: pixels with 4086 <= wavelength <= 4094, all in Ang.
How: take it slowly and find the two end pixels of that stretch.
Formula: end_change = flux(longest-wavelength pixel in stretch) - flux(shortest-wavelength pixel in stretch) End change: -22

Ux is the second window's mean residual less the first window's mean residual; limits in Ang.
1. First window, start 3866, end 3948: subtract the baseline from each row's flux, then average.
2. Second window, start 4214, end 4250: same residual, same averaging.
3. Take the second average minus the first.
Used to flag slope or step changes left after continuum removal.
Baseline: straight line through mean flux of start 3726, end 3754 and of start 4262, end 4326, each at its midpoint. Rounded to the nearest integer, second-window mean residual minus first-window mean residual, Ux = -16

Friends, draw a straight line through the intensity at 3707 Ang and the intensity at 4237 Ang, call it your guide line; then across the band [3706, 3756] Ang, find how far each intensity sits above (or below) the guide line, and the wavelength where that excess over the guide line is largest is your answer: 3743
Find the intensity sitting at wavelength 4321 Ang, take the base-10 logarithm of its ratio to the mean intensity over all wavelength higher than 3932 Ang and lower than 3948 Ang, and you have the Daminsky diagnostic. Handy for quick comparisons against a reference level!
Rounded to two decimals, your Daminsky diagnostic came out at -0.11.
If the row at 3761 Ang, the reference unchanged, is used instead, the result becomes -0.15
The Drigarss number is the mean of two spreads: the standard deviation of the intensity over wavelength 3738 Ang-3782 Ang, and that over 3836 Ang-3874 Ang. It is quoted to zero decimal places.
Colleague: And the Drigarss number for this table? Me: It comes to 19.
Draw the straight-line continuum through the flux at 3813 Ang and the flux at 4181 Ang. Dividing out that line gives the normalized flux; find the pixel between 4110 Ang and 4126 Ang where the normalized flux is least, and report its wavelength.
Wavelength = 4111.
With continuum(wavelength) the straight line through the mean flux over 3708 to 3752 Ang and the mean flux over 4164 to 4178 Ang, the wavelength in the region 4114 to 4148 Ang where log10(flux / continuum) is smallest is 4115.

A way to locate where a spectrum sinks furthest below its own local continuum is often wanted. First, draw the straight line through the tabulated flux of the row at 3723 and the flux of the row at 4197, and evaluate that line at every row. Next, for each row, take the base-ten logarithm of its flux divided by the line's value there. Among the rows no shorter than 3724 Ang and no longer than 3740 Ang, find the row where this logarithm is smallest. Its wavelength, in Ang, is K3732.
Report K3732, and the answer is 3735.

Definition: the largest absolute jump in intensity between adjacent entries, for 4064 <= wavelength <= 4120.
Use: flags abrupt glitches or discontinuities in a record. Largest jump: 15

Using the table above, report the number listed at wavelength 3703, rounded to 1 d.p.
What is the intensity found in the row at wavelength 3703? 44.2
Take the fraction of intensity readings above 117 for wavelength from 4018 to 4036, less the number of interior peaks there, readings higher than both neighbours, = -2.0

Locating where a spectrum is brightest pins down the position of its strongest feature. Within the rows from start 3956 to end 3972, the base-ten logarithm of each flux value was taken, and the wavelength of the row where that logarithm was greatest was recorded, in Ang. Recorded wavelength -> 3957 Ang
